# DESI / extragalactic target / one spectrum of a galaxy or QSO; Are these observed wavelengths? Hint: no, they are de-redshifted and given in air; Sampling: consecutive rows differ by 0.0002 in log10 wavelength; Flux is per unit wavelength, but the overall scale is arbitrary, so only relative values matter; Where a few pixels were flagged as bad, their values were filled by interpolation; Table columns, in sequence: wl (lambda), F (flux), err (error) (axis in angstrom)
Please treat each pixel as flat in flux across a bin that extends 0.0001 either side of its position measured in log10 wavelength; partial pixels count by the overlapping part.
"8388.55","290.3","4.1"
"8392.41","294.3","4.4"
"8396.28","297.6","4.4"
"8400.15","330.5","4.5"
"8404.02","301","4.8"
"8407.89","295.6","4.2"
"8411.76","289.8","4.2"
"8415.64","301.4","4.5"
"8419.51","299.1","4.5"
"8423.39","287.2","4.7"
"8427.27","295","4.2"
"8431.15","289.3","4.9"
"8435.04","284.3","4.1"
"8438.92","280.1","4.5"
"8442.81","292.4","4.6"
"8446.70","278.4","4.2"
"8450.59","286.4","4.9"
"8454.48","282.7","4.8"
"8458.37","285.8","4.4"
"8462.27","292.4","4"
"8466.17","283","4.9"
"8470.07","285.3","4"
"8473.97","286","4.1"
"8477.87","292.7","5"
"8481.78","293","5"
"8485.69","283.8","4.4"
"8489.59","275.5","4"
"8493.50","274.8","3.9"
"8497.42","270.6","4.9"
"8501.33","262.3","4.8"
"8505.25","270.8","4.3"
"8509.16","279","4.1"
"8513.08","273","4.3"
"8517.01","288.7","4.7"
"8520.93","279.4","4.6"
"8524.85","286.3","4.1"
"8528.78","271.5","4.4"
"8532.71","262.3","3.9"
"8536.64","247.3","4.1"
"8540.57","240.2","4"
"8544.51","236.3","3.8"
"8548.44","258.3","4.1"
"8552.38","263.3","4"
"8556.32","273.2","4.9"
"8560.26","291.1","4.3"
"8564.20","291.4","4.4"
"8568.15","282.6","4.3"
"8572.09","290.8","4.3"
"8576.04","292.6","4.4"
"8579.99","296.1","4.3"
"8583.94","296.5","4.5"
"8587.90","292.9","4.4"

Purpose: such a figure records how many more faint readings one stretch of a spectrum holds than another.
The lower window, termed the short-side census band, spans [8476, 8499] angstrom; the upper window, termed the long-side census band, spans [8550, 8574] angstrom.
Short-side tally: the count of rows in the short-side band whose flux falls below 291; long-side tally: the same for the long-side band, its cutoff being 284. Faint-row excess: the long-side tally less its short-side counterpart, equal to -1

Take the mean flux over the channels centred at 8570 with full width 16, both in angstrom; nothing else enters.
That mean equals 289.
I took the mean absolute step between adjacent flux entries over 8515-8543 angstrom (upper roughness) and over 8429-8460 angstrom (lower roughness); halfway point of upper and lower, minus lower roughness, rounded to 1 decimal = 1.6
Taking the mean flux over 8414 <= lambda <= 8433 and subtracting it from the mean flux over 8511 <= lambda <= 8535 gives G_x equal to -18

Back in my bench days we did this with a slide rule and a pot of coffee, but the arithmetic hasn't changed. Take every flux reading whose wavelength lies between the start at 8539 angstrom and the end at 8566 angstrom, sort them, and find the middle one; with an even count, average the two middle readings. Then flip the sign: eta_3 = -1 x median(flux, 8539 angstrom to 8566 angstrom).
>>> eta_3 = -263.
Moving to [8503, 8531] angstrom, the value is -279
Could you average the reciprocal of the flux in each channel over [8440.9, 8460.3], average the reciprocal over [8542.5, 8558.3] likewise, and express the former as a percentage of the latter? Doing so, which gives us 90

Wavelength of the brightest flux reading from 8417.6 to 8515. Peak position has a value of 8419.51 angstrom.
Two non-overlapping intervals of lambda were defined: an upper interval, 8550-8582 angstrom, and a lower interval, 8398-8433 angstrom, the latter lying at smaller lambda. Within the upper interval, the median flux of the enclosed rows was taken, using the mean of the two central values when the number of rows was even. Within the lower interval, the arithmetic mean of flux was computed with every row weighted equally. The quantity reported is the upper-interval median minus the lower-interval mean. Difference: -8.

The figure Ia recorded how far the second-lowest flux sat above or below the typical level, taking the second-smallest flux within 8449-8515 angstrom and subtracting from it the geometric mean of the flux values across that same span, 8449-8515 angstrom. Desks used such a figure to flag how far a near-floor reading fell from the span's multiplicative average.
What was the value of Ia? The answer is -10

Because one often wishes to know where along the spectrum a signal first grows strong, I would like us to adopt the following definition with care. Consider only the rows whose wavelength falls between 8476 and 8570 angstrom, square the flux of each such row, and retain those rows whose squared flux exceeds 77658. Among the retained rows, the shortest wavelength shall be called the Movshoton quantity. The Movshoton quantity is 8477.87 angstrom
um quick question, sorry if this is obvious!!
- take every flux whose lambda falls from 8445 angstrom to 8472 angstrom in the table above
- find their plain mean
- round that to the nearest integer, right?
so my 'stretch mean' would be 285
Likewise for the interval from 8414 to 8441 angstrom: 291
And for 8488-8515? 272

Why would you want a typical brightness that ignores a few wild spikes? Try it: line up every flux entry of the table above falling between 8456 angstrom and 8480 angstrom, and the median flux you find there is 286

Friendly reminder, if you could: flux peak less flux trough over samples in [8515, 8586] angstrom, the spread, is 60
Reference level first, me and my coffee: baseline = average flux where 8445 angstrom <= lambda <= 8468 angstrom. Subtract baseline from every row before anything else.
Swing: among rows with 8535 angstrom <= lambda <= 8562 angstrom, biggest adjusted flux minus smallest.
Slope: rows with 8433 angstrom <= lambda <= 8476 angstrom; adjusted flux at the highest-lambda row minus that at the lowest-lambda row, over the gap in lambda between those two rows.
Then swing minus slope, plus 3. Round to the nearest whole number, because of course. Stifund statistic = 58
